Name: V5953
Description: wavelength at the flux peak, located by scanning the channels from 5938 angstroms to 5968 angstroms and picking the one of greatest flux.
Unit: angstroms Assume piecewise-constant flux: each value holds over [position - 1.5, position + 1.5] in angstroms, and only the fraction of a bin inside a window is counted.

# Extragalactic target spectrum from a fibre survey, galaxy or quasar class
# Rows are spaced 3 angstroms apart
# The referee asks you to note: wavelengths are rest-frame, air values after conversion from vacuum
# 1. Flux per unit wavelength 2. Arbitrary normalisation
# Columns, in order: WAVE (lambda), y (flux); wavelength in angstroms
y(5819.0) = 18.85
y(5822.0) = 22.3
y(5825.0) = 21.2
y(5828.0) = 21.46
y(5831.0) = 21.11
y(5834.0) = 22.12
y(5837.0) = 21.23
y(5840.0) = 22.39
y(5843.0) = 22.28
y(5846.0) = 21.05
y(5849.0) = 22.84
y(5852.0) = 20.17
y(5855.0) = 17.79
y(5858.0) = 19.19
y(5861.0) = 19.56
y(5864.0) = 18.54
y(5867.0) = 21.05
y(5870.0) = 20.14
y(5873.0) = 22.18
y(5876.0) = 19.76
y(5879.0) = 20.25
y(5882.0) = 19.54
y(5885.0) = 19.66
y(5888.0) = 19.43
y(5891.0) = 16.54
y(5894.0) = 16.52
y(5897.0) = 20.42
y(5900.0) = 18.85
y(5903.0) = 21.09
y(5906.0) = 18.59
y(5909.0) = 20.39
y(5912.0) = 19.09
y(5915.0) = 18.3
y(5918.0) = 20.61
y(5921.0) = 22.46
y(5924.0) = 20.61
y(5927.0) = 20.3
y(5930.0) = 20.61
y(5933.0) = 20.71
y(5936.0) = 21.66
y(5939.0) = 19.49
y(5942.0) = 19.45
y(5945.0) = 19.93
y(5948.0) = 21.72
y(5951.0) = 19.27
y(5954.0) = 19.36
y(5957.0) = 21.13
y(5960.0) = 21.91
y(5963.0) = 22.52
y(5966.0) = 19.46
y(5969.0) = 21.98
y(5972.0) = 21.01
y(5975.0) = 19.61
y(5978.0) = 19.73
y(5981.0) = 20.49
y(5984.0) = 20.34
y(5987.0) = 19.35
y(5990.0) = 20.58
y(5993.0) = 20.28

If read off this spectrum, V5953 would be 5963.0 angstroms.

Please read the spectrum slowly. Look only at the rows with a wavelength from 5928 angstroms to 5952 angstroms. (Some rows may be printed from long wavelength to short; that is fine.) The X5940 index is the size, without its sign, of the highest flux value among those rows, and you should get 21.7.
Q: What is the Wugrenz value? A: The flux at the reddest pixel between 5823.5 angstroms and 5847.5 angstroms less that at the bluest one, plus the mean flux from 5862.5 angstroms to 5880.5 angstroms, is 20.2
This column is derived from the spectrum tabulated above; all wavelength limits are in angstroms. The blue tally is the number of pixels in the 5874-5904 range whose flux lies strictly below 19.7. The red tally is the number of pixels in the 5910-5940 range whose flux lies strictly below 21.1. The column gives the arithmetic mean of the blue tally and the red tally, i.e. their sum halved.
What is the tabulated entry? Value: 7.0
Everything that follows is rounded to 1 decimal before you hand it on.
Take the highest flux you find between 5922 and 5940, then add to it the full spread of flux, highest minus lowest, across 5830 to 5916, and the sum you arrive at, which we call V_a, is 28.0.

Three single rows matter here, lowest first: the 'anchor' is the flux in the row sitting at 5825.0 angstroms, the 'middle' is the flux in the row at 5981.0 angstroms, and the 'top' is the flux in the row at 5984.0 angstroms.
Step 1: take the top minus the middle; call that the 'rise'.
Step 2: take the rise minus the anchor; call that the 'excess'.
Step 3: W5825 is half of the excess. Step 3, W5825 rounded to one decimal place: -10.7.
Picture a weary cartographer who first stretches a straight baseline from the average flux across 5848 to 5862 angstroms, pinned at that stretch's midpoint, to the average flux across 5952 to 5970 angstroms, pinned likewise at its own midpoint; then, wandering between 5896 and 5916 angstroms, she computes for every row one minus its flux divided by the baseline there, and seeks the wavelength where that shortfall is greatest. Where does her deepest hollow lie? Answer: 5915.0 angstroms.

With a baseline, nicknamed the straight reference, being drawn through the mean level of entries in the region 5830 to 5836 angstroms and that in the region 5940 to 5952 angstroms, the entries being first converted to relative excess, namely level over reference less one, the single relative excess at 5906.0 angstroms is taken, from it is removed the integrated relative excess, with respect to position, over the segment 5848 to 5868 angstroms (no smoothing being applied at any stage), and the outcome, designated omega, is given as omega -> 1.3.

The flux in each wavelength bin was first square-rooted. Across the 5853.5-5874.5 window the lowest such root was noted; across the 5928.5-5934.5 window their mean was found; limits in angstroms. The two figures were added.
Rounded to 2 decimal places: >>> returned 8.76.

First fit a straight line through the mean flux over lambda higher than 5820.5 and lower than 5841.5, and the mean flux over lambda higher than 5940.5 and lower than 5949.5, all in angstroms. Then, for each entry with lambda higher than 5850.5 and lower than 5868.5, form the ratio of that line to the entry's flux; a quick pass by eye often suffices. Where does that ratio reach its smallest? 5867.0 angstroms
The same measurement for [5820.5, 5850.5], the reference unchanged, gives 5849.0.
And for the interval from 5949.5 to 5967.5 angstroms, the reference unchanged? 5963.0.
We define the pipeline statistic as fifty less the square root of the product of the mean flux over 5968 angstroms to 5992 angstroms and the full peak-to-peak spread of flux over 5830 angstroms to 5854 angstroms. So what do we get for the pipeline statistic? 42.6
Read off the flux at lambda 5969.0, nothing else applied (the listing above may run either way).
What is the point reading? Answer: 21.98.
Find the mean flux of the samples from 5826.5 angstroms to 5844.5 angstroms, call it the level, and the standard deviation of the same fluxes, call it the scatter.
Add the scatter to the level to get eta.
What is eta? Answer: 22.3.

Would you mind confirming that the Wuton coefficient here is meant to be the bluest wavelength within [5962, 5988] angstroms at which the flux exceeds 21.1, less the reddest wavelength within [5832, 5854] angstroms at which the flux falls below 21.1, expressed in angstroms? 111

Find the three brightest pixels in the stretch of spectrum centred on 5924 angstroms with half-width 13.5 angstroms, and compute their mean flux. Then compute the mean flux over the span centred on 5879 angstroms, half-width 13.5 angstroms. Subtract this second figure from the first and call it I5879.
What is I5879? 1.77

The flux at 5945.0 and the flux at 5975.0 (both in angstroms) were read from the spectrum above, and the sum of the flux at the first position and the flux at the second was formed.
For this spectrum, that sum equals 39.5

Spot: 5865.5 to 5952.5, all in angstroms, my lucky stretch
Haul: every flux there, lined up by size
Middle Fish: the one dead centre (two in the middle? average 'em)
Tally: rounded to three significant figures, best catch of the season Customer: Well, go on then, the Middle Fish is 20.1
